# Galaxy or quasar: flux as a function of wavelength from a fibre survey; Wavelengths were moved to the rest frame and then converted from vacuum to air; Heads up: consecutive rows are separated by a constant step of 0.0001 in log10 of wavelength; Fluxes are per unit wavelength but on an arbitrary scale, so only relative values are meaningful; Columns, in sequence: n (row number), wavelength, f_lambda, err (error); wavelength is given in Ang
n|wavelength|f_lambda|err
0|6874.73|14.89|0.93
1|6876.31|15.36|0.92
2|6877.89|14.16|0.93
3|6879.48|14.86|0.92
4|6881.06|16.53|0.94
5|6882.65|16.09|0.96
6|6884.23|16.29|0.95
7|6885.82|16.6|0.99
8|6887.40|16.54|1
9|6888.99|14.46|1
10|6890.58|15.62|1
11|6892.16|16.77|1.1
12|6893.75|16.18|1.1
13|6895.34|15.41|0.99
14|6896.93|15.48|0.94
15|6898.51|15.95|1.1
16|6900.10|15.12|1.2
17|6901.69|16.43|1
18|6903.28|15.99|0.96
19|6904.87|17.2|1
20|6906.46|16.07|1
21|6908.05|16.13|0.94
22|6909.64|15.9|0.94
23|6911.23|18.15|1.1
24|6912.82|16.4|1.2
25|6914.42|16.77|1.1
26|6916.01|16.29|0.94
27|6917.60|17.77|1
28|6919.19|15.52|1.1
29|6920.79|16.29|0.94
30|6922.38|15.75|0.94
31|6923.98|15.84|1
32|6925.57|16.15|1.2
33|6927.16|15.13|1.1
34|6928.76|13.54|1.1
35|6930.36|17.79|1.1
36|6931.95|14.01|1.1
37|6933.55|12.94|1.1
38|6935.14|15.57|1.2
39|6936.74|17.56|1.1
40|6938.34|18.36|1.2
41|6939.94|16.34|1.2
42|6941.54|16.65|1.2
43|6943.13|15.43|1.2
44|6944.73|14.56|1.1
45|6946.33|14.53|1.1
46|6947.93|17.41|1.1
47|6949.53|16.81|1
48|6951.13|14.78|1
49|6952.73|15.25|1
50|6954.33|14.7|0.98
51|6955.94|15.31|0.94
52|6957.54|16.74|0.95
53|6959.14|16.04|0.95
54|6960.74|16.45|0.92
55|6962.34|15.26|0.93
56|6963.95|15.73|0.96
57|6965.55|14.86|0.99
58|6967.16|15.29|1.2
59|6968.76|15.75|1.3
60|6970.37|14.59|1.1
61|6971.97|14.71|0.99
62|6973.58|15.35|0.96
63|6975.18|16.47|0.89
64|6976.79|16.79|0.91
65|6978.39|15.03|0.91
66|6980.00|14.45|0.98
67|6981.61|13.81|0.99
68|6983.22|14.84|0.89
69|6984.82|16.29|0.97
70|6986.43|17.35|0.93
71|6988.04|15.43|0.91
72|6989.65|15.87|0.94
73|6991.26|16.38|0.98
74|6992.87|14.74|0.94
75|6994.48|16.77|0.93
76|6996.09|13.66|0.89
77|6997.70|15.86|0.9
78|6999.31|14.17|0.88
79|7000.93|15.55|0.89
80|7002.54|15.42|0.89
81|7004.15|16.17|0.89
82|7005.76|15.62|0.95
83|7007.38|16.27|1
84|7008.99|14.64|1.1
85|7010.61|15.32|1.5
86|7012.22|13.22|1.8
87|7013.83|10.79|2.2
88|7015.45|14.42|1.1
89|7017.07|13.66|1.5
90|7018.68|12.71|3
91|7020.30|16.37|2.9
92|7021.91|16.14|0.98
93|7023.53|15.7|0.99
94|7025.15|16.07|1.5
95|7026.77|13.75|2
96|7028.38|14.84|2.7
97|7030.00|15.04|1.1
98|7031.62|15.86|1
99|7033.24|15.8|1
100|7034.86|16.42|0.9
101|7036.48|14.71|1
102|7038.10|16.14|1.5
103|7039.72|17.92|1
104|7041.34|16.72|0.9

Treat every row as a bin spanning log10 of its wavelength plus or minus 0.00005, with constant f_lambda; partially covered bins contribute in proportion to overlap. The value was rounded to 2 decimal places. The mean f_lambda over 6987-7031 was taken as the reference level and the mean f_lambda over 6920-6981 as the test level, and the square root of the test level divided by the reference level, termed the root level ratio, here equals 1.02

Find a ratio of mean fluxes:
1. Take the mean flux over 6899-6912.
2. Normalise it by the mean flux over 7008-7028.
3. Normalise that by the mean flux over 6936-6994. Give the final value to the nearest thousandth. 0.072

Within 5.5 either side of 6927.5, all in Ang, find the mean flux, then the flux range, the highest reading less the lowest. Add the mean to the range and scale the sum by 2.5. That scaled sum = 49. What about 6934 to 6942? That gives 49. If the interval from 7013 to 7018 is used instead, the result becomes 41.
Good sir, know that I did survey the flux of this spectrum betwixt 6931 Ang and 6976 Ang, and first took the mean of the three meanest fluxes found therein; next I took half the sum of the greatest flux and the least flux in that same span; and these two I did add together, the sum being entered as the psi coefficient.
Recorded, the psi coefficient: 29.5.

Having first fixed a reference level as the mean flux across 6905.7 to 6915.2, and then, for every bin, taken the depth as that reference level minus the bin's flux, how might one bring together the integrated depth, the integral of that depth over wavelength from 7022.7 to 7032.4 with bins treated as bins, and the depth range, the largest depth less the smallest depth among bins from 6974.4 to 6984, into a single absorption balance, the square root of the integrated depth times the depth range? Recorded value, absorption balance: 6.3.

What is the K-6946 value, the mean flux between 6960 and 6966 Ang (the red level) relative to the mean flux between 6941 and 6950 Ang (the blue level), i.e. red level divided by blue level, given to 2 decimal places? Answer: 0.98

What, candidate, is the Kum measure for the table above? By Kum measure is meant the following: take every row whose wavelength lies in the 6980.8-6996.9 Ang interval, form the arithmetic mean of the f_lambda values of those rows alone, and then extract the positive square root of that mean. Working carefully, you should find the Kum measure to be 3.94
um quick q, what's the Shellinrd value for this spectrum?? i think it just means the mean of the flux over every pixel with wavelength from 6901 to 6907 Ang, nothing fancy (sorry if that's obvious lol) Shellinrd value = 16.4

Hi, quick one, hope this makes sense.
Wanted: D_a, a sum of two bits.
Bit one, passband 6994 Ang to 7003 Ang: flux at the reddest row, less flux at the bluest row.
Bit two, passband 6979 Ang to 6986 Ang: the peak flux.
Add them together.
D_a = 14.9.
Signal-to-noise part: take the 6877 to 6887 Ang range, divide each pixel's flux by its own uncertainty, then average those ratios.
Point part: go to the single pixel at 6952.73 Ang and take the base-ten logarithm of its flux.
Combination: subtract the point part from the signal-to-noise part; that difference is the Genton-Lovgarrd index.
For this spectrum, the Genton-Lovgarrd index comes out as 15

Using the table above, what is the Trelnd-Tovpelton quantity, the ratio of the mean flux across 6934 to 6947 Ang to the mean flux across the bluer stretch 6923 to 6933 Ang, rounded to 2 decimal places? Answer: 1.05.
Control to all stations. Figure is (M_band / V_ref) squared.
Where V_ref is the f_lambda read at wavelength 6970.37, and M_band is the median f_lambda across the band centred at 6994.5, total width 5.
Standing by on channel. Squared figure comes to 1.02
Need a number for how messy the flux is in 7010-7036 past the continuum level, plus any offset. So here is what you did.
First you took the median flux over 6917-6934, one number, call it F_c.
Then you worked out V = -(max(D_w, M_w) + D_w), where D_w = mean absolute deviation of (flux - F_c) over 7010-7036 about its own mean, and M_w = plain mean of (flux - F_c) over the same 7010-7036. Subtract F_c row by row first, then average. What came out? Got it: -2.50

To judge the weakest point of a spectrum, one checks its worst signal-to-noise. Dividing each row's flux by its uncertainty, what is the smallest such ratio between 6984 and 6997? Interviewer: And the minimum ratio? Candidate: 15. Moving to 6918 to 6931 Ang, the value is 12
